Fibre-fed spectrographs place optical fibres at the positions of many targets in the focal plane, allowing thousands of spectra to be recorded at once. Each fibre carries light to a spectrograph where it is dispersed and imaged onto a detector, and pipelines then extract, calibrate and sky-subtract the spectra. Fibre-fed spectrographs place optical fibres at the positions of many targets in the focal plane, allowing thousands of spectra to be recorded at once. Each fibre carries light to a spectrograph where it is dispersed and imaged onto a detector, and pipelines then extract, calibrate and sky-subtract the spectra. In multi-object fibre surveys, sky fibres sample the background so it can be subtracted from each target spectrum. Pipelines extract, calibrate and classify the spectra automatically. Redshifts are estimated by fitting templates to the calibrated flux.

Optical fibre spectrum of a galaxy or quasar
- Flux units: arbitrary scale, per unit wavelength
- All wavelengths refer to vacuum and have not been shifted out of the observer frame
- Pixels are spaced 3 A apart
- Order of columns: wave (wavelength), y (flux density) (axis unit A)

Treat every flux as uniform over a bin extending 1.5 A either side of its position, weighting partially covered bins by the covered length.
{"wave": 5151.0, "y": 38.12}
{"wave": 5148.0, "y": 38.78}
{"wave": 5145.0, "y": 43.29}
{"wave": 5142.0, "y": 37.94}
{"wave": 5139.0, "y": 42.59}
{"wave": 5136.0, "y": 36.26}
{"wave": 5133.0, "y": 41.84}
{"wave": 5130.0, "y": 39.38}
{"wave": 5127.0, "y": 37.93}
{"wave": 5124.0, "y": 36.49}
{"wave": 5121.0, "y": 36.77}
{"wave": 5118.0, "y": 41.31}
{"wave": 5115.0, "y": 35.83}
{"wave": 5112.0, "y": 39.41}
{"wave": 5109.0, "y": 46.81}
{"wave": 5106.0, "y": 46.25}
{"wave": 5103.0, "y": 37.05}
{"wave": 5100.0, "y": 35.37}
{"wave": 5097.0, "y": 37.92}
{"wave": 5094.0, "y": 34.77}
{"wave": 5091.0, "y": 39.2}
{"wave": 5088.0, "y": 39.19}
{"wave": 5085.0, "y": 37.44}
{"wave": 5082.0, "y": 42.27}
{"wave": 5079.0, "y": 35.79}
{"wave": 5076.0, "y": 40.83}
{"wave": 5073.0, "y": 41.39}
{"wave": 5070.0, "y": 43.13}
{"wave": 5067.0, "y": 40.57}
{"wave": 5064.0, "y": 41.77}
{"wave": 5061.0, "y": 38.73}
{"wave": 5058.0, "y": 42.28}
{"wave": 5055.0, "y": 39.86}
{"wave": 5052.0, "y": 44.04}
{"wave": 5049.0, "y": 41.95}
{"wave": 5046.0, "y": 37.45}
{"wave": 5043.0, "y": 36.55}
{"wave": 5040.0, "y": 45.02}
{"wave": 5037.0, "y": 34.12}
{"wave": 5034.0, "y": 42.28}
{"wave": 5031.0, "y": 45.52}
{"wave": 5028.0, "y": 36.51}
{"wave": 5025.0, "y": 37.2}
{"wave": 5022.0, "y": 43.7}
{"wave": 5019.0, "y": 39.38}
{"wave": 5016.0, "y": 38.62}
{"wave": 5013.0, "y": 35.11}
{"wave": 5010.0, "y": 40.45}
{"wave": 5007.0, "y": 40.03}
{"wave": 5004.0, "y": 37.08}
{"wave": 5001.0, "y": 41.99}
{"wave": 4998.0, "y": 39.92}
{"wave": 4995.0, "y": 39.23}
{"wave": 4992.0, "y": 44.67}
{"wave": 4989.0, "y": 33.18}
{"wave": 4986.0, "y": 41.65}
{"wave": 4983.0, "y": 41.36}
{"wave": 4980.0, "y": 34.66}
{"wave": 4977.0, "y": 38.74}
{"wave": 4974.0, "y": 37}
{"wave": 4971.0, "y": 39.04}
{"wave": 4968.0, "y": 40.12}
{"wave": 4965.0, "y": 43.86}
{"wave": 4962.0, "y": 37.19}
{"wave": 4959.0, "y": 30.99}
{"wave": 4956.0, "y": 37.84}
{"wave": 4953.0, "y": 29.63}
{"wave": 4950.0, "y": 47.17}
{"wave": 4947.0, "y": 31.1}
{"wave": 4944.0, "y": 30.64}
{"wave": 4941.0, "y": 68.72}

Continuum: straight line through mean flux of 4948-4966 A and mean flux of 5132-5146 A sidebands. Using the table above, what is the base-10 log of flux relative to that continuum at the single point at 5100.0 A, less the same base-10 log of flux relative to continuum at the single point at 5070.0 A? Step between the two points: -0.09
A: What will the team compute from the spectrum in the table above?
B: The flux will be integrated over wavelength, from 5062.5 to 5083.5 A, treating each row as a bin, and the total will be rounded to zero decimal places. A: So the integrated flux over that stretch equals 857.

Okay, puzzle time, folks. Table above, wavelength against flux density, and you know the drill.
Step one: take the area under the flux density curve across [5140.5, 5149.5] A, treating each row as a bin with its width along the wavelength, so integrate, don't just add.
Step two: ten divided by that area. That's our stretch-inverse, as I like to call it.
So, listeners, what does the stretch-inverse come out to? 0.028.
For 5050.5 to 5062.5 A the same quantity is 0.020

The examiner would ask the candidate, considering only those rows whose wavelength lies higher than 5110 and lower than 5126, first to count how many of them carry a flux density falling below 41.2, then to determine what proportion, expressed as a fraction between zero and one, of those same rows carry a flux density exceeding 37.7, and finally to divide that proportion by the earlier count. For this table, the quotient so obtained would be 0.10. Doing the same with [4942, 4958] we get 0.10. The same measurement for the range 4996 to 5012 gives 0.20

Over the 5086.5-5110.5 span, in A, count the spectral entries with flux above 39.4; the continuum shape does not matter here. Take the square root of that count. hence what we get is 1.4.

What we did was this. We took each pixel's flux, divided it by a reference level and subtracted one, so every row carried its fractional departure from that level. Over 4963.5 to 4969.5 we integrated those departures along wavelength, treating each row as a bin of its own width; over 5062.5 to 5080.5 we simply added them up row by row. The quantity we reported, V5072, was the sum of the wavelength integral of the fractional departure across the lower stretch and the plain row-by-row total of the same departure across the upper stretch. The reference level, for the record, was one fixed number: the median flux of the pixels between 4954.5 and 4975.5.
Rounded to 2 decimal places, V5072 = 1.09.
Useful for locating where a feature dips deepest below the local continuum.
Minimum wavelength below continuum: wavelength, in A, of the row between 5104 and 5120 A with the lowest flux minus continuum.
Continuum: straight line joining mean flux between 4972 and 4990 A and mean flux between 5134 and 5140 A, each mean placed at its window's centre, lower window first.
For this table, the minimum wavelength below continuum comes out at 5115.0 A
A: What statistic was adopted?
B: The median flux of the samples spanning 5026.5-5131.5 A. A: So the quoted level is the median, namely 39.4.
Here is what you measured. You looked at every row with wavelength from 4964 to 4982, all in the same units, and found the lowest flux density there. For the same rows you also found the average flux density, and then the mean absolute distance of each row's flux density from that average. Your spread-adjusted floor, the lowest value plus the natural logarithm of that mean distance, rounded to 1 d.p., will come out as 35.4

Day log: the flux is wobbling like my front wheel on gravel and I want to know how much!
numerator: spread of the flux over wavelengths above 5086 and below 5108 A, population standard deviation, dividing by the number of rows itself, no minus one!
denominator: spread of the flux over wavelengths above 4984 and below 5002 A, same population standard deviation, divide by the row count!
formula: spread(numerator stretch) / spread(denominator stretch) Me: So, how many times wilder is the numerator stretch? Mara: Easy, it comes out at 1.0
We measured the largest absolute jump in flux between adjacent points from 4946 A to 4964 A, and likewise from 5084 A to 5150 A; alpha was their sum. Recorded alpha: 26.7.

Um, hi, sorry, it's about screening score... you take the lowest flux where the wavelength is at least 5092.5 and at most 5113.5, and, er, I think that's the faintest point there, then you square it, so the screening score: 1209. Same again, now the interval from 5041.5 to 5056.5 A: 1336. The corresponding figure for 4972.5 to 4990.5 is 1101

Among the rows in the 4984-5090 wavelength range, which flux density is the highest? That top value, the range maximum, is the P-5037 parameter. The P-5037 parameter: 45.52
